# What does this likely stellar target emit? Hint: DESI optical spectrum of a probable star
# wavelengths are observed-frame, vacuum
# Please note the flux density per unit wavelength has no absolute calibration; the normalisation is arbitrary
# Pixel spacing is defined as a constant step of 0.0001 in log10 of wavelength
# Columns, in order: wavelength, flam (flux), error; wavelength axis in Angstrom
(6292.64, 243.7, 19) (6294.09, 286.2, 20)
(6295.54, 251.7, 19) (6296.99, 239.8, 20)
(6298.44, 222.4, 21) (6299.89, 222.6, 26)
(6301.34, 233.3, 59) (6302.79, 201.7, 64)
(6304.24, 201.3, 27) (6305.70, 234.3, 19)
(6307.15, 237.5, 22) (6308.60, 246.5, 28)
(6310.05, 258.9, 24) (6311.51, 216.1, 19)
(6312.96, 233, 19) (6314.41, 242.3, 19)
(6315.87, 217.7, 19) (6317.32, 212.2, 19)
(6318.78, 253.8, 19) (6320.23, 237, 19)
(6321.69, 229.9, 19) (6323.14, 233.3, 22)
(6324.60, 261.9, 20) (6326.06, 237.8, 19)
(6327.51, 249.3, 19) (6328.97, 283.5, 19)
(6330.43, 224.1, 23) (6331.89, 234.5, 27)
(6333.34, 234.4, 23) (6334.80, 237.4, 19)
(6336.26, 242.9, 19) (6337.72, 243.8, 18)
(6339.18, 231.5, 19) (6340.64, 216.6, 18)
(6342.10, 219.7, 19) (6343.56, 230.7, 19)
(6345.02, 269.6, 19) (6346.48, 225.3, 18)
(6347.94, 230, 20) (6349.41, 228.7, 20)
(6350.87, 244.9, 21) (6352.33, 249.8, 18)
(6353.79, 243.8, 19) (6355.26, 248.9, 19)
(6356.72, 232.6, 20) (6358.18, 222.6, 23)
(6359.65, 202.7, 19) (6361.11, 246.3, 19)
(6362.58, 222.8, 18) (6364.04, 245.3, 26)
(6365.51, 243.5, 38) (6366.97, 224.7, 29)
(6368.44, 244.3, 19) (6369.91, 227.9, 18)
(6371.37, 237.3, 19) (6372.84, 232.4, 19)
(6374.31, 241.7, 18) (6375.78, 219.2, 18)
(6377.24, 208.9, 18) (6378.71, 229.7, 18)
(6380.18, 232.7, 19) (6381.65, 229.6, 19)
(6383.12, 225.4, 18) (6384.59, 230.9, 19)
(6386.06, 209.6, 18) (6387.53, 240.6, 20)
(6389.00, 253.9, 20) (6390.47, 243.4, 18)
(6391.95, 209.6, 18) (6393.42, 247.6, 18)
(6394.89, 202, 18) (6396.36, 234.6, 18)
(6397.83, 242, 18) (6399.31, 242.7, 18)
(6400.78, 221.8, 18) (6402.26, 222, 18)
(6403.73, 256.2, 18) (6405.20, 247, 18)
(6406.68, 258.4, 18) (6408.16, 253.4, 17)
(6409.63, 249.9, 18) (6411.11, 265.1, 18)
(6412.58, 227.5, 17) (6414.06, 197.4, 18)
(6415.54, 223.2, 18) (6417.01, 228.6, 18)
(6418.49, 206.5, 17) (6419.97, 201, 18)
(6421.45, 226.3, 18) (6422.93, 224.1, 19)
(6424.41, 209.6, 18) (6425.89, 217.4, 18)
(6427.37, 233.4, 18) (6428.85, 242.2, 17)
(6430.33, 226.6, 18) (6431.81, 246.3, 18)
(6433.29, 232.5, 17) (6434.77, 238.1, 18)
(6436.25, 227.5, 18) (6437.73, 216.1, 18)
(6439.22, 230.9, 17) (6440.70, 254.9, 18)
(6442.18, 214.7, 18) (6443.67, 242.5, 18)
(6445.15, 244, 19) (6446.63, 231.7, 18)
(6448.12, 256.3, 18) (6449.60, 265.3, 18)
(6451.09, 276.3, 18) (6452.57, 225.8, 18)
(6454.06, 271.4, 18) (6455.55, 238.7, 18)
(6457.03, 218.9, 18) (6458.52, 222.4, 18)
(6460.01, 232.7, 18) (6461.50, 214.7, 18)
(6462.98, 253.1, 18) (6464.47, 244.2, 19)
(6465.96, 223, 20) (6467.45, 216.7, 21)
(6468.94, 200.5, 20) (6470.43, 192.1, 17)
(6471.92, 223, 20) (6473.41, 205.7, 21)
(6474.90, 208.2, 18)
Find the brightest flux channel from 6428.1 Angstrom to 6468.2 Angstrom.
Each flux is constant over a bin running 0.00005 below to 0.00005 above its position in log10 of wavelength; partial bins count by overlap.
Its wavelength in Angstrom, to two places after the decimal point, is 6451.09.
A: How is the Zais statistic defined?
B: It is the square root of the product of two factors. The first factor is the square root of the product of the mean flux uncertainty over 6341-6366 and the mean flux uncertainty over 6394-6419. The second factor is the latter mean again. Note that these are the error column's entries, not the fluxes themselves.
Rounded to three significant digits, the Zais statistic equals 18.5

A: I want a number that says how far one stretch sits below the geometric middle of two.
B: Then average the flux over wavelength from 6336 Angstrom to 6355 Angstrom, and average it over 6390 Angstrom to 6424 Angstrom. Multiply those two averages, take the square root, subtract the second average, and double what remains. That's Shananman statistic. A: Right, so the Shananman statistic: 5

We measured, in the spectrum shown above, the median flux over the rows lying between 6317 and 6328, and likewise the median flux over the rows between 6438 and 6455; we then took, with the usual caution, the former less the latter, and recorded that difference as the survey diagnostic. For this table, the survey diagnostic -6.6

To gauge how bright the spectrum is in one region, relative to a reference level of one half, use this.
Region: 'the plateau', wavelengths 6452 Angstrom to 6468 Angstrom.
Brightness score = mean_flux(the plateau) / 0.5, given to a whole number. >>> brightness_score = 466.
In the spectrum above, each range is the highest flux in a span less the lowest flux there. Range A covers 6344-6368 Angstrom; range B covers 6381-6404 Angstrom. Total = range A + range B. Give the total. 121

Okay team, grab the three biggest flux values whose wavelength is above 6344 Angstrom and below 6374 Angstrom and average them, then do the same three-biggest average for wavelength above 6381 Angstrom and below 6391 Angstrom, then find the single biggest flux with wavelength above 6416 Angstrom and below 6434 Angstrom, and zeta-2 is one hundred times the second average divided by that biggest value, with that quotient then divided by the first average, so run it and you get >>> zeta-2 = 0.39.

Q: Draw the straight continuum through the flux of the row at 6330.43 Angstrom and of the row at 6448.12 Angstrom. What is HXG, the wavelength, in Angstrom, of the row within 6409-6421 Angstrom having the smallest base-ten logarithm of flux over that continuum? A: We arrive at 6414.06 Angstrom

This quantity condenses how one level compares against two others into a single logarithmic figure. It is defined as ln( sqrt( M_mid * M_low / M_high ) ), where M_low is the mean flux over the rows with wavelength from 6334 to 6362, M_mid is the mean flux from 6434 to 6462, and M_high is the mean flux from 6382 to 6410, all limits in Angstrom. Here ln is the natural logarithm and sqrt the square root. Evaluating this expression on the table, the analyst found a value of 2.734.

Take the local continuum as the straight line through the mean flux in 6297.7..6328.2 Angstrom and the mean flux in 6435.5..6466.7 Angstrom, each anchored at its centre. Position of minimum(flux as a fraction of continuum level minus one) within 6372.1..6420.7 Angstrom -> 6414.06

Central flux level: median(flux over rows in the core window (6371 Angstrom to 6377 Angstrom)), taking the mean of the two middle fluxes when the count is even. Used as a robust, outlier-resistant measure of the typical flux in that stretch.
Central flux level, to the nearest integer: 235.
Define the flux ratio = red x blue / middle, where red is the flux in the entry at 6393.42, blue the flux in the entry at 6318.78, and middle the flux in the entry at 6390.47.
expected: 258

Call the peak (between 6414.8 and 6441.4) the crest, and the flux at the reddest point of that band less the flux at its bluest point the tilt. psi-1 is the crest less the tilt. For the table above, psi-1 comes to 223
